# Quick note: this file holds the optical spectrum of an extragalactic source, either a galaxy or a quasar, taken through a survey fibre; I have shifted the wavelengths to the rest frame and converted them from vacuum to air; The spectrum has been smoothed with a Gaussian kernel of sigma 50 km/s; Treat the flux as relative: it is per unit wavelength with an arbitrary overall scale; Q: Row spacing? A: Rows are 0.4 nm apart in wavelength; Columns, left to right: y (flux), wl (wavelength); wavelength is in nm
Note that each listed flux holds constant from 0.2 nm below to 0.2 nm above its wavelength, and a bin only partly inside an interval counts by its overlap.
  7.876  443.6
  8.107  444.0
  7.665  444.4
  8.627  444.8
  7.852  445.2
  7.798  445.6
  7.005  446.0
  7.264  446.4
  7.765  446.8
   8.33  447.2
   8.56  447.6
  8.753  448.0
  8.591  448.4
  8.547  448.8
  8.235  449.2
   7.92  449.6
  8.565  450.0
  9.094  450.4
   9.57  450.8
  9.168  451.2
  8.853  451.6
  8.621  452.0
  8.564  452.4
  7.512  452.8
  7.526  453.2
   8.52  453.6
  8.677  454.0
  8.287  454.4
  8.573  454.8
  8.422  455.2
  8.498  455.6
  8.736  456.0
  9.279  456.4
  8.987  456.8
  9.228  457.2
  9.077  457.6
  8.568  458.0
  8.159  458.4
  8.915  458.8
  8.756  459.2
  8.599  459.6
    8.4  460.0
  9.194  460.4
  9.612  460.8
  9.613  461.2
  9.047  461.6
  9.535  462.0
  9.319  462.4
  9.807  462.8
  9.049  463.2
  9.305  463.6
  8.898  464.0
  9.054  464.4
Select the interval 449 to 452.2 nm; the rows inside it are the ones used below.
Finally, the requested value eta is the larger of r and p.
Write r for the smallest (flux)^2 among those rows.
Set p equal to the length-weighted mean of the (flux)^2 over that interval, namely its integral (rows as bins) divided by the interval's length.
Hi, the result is 76.9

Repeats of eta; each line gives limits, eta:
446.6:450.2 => 70.0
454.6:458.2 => 77.9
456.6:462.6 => 81.2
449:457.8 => 74.8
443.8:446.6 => 60.5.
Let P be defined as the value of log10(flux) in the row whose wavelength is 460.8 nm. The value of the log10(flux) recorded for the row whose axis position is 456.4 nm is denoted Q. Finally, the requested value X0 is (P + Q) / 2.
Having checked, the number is 0.975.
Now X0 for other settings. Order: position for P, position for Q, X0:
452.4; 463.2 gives 0.945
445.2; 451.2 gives 0.929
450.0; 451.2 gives 0.948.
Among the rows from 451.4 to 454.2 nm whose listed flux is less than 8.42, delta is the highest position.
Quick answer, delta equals 453.2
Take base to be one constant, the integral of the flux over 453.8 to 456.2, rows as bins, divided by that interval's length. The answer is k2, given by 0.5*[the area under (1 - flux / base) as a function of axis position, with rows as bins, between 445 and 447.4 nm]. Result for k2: 0.121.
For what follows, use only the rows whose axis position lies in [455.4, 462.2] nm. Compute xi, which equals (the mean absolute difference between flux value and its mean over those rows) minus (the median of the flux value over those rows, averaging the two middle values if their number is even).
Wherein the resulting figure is -8.6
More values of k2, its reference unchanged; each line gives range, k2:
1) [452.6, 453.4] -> 0.047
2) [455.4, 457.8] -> -0.061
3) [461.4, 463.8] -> -0.114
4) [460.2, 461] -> -0.041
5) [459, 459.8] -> -0.007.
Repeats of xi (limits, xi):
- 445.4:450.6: -7.8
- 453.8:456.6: -8.4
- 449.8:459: -8.3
